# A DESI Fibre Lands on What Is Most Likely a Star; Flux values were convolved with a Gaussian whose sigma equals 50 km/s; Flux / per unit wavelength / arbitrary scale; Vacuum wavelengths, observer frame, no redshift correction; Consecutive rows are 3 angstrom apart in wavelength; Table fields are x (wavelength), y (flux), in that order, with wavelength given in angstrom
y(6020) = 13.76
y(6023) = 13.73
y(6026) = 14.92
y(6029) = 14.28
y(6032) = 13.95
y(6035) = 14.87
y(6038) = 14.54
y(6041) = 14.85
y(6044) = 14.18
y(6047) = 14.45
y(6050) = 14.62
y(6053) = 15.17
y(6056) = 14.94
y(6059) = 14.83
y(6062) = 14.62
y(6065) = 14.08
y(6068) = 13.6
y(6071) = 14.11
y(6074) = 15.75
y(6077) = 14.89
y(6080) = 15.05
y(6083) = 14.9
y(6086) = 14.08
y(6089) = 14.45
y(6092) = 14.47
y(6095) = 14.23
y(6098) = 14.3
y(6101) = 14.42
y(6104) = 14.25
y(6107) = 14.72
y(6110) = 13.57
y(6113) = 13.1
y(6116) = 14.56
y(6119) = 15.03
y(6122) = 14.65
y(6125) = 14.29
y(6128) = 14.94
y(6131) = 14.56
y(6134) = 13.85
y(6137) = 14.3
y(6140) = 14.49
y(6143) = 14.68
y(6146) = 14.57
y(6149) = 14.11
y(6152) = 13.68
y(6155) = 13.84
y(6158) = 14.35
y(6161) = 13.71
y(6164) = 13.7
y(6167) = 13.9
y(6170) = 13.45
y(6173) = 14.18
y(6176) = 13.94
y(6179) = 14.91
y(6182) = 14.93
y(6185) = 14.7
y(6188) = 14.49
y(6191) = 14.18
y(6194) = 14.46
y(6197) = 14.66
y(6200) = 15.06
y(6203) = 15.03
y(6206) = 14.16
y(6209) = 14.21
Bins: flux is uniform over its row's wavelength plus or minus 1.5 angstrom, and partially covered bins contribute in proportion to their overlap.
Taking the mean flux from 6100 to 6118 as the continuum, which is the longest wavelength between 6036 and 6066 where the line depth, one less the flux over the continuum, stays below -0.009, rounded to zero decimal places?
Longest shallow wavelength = 6062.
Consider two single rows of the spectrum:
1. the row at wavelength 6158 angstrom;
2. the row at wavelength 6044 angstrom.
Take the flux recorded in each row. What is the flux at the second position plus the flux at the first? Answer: 28.5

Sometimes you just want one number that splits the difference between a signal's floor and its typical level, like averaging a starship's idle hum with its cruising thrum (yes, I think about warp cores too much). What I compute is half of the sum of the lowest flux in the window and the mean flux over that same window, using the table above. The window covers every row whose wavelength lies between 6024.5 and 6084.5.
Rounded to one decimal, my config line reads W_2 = 14.1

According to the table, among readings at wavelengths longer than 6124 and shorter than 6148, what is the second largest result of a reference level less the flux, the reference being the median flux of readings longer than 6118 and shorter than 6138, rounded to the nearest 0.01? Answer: 0.27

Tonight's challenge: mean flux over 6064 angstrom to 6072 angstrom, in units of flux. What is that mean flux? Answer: 13.9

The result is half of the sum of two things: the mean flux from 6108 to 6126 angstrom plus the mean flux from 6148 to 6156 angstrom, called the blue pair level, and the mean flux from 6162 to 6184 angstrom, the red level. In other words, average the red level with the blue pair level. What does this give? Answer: 21.1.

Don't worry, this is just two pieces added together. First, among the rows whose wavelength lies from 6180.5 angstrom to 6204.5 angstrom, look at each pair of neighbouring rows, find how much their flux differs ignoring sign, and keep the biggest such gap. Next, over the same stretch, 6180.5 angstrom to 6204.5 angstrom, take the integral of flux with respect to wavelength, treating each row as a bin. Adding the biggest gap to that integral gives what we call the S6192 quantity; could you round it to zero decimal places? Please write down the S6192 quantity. 353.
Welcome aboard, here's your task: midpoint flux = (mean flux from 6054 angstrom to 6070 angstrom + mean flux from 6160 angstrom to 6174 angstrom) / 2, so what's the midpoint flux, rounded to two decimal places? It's 14.10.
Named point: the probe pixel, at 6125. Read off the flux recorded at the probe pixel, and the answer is 14.29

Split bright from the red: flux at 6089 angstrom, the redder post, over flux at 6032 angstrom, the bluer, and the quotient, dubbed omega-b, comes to 1.036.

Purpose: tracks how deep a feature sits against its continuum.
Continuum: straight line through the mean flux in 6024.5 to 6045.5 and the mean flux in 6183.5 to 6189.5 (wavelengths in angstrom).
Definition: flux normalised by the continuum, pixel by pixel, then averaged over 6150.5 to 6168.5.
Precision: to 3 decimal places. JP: 0.951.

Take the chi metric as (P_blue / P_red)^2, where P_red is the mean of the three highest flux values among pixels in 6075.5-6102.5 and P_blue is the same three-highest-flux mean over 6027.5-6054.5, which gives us 1.00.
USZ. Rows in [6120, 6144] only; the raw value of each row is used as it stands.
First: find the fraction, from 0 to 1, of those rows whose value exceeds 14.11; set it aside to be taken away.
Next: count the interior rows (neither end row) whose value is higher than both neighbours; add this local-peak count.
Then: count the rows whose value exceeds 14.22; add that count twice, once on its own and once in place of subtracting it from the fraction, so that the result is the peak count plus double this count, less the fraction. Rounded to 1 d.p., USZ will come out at 14.1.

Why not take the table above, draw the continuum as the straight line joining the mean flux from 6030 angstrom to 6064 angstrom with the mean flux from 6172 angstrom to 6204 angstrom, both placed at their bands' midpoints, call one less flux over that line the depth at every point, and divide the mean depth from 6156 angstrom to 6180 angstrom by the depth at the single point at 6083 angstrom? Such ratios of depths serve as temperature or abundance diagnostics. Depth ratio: -2.1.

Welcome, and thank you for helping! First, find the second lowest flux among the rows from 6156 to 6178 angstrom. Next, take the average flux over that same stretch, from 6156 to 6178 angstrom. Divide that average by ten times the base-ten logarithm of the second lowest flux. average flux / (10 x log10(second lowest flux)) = 1.22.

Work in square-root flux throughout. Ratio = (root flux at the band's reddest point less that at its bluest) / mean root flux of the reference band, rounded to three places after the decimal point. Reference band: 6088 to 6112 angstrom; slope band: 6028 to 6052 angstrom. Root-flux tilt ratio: 0.012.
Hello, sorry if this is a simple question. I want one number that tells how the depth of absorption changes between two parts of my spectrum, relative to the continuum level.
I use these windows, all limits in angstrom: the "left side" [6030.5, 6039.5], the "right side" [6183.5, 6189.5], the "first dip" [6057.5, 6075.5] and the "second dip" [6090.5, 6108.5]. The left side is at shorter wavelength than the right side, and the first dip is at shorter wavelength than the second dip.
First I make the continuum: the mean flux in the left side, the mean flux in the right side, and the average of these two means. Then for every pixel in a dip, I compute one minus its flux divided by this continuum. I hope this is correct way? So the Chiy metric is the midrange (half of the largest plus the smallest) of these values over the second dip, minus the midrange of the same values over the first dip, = 0.014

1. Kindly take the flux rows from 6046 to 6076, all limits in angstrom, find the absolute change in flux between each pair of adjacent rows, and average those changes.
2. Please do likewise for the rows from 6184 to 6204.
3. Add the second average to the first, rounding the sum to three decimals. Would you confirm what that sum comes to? 0.732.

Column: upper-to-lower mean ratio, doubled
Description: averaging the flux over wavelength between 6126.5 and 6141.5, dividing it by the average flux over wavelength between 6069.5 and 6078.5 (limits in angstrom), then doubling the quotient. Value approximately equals 1.93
